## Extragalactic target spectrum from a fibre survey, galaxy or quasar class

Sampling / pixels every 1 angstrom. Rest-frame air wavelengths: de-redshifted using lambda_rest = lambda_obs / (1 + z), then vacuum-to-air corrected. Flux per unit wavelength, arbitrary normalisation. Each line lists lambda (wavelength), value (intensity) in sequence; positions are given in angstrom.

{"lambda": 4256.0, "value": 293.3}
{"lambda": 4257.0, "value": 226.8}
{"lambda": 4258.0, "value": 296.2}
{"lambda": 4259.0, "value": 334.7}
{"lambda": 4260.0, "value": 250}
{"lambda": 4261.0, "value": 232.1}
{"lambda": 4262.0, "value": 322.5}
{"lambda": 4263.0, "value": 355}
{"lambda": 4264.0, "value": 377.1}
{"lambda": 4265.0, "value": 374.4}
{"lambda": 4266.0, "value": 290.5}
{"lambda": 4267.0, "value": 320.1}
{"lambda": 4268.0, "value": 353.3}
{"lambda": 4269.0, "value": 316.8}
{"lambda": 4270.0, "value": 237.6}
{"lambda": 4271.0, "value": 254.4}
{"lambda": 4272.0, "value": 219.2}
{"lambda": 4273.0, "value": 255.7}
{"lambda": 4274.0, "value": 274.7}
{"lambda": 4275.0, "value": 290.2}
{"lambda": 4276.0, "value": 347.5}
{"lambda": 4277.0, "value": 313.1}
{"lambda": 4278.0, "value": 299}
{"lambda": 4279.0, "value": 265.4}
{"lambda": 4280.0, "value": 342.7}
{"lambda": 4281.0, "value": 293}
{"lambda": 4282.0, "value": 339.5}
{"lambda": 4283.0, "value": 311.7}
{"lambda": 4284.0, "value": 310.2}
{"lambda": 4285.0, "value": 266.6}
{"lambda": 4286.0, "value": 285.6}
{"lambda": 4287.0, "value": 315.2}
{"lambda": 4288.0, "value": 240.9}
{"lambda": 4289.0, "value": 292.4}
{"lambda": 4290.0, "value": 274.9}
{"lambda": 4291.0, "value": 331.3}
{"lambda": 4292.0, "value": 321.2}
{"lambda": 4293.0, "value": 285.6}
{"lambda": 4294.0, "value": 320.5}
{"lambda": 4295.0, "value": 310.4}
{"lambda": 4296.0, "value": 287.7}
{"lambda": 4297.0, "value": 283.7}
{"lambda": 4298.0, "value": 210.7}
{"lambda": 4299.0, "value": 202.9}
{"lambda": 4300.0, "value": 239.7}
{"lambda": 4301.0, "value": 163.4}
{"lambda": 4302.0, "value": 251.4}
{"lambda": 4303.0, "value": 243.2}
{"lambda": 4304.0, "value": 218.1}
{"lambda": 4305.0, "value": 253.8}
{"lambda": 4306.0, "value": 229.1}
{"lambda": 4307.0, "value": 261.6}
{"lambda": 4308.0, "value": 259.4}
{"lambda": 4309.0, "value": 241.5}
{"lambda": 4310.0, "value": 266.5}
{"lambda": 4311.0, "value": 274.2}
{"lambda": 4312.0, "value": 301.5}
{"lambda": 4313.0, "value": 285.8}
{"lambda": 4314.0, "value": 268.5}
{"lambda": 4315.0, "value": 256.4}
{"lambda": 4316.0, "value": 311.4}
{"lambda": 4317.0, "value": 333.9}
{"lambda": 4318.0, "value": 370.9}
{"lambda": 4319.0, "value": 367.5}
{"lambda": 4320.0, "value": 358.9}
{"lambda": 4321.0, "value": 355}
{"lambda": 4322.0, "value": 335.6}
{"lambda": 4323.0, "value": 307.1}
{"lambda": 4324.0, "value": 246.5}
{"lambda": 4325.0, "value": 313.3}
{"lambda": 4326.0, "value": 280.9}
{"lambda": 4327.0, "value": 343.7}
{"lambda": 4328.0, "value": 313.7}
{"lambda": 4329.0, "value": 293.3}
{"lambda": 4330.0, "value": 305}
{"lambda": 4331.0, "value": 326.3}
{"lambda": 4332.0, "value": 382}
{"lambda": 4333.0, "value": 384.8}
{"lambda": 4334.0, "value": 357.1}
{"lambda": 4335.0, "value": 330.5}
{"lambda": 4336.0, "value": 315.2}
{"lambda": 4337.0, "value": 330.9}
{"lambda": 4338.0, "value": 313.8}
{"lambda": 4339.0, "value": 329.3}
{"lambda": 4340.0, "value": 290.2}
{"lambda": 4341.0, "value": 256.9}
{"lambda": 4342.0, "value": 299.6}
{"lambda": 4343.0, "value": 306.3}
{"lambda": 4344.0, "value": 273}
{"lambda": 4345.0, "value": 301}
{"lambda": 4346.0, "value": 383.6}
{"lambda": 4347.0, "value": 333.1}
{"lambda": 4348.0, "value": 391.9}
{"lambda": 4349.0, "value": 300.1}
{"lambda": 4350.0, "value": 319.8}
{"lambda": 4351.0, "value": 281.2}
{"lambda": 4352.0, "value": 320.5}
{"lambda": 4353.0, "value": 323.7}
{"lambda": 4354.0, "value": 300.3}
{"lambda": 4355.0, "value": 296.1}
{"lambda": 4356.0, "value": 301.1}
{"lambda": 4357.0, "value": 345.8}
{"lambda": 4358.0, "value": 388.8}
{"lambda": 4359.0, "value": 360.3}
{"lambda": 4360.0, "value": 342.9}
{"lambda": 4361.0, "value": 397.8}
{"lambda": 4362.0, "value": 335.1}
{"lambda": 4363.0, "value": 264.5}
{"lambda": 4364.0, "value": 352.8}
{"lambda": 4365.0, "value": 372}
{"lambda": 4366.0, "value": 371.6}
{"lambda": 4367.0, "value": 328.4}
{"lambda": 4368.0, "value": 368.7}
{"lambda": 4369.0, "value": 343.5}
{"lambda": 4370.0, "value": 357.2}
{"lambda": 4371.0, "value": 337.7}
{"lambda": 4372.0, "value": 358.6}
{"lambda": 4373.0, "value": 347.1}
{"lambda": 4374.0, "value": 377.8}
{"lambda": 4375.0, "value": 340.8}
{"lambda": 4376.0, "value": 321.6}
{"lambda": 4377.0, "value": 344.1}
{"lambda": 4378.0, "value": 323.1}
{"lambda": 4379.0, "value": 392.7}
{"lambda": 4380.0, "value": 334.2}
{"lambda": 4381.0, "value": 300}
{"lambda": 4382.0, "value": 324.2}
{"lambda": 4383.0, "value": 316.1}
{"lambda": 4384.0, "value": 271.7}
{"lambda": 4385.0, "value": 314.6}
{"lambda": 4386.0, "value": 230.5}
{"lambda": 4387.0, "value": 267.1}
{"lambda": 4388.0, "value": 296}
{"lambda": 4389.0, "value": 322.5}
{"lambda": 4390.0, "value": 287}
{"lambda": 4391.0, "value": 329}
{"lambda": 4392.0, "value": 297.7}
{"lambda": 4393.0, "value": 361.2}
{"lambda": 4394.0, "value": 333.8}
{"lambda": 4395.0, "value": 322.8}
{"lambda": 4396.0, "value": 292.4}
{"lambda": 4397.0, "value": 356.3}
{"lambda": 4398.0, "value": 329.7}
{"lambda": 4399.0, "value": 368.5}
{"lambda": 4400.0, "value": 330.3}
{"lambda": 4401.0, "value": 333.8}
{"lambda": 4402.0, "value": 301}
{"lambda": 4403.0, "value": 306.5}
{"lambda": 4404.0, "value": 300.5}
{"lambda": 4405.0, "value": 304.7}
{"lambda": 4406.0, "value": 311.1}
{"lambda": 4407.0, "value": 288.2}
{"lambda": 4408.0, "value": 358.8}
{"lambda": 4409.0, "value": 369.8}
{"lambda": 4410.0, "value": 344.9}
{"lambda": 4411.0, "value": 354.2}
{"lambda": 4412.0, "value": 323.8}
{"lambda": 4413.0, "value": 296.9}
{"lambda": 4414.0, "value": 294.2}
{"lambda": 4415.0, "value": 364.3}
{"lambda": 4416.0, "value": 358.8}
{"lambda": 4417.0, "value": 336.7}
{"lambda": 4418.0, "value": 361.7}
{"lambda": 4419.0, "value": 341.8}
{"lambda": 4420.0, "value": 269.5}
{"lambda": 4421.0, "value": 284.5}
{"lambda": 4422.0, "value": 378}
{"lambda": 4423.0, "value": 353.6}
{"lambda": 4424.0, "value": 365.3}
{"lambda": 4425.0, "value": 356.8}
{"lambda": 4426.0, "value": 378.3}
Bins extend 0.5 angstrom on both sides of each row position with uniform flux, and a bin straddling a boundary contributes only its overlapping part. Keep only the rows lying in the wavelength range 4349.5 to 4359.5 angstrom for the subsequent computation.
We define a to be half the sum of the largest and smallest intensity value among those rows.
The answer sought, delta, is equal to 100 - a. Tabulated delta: -235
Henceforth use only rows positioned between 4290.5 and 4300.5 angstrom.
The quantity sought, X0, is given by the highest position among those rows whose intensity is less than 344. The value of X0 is 4300.0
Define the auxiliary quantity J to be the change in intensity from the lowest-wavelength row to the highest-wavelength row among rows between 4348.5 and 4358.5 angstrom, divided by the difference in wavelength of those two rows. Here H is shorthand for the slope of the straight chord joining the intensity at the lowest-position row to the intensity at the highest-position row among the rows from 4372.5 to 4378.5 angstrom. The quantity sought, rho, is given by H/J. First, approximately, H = -5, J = 10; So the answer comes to -0.5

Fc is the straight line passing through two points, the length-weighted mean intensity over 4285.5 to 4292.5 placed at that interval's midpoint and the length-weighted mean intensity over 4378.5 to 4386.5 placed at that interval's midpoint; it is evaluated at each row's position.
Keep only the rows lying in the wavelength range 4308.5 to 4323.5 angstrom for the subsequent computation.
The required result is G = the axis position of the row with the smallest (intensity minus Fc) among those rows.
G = 4309.0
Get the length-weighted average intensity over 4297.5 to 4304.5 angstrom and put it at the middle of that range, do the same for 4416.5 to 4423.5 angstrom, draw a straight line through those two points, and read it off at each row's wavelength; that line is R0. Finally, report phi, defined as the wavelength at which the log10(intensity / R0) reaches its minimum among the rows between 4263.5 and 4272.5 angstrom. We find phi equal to 4272.0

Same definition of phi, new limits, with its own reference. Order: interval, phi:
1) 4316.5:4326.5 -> 4324.0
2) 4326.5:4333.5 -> 4329.0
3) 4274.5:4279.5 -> 4279.0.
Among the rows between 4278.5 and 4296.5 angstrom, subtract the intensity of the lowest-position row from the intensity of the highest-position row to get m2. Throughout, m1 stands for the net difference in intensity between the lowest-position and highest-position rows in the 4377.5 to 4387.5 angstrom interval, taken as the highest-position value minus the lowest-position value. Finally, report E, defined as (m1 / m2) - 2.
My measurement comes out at -4.5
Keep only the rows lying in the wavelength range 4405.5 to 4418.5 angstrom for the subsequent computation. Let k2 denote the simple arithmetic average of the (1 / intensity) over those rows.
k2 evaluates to 0.0030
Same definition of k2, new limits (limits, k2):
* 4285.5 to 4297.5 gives 0.0034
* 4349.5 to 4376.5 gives 0.0030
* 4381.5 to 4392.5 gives 0.0034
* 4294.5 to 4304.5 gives 0.0043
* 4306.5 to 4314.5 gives 0.0037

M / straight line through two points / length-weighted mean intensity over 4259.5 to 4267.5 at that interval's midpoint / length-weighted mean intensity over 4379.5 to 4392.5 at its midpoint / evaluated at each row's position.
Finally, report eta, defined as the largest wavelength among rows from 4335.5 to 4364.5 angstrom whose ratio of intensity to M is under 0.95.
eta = 4363.0 angstrom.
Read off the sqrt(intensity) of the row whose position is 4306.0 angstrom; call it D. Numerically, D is 15.1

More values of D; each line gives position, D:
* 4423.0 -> 18.8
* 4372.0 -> 18.9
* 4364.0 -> 18.8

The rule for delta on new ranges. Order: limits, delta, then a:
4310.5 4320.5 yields -214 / 314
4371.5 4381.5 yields -246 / 346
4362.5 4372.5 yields -218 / 318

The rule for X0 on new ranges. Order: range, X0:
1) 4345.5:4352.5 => 4352.0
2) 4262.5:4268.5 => 4267.0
